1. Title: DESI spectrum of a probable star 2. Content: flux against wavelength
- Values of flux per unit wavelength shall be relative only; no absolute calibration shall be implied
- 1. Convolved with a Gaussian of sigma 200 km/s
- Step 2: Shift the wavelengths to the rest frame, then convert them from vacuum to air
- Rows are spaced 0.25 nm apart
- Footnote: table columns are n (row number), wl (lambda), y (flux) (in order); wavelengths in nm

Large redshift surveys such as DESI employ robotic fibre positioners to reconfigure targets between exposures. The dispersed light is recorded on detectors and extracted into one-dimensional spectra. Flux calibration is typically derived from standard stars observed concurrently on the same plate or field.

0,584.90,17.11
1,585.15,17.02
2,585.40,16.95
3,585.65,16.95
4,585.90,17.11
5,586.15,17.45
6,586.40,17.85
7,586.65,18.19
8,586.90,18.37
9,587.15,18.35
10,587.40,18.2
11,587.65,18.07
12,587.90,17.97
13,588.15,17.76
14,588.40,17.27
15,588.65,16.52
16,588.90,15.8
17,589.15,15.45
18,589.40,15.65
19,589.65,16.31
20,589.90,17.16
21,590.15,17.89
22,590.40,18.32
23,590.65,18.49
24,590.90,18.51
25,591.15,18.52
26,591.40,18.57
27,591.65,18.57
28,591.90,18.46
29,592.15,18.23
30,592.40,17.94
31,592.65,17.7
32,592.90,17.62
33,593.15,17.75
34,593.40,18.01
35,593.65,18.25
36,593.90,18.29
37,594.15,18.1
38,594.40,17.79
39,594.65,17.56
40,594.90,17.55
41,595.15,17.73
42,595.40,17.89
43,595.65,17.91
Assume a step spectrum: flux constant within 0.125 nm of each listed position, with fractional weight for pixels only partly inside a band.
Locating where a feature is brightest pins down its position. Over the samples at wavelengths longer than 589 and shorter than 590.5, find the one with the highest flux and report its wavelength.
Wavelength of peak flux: 590.40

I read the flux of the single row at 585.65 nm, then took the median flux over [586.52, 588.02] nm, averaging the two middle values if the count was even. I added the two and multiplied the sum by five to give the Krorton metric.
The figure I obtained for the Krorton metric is 176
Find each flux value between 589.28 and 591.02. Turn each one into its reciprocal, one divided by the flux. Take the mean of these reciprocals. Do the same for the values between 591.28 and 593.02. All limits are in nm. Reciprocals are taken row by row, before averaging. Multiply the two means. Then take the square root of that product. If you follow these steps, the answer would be 0.0563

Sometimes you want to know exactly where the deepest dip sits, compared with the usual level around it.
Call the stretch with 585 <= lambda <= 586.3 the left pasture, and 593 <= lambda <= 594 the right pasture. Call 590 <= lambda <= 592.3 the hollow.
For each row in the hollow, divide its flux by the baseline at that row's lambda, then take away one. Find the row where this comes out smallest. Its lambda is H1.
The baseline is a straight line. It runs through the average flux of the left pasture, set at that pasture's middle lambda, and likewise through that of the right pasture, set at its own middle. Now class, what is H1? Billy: 590.15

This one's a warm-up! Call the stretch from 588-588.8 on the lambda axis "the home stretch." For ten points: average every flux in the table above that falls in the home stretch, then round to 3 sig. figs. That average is 17.2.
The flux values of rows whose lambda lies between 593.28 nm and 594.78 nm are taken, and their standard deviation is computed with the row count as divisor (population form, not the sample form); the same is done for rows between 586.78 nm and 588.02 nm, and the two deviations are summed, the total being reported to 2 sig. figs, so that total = 0.41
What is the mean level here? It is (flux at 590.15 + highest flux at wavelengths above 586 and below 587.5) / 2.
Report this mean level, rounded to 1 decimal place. 18.1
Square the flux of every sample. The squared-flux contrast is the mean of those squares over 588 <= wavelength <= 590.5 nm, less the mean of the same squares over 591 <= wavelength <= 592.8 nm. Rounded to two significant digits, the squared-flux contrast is -51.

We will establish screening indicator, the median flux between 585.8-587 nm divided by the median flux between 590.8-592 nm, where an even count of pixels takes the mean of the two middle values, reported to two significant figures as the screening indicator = 0.96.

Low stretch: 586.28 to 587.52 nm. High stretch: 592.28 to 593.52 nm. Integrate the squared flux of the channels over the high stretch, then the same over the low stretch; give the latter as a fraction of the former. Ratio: 1.04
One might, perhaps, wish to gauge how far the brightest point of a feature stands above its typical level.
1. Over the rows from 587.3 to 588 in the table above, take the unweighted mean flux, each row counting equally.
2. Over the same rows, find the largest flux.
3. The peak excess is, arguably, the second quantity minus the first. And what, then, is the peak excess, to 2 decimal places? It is 0.12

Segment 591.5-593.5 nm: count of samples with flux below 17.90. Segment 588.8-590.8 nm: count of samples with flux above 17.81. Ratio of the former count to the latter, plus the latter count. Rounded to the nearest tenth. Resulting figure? 4.0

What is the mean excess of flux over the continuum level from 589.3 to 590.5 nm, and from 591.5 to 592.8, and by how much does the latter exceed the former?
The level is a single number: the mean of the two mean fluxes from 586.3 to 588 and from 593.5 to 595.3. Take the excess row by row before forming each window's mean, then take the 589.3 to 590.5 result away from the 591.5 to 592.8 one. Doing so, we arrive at 1.1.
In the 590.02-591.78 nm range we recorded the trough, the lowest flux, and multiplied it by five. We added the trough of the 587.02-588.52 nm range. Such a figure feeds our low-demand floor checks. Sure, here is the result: 107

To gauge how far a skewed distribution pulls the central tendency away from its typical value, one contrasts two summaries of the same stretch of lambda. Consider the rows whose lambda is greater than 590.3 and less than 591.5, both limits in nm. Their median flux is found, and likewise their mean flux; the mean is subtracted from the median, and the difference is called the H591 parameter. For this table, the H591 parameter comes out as 0.03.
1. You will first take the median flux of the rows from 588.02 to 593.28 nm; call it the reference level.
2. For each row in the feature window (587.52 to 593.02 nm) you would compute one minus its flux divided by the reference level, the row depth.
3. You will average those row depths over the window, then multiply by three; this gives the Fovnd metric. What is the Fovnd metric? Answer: 0.030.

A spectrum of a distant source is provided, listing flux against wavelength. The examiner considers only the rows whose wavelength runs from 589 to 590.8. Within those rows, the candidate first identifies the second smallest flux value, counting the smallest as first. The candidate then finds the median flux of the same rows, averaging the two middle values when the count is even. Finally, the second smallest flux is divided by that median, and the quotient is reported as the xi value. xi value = 0.912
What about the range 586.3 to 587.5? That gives 0.999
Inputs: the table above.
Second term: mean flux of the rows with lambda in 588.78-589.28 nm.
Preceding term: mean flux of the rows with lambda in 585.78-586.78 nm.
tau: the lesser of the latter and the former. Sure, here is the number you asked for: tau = 15.6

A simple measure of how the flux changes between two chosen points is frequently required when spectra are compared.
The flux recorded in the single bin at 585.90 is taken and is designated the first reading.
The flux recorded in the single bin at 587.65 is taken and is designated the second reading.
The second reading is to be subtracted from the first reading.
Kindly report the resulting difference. -1.0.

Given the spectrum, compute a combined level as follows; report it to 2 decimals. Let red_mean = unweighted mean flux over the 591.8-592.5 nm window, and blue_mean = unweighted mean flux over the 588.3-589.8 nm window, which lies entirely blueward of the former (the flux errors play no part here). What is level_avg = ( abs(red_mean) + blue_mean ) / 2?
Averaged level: 17.19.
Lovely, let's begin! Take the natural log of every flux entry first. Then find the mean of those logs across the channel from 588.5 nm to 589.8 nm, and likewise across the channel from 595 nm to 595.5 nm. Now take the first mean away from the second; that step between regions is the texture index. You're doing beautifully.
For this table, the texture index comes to 0.11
